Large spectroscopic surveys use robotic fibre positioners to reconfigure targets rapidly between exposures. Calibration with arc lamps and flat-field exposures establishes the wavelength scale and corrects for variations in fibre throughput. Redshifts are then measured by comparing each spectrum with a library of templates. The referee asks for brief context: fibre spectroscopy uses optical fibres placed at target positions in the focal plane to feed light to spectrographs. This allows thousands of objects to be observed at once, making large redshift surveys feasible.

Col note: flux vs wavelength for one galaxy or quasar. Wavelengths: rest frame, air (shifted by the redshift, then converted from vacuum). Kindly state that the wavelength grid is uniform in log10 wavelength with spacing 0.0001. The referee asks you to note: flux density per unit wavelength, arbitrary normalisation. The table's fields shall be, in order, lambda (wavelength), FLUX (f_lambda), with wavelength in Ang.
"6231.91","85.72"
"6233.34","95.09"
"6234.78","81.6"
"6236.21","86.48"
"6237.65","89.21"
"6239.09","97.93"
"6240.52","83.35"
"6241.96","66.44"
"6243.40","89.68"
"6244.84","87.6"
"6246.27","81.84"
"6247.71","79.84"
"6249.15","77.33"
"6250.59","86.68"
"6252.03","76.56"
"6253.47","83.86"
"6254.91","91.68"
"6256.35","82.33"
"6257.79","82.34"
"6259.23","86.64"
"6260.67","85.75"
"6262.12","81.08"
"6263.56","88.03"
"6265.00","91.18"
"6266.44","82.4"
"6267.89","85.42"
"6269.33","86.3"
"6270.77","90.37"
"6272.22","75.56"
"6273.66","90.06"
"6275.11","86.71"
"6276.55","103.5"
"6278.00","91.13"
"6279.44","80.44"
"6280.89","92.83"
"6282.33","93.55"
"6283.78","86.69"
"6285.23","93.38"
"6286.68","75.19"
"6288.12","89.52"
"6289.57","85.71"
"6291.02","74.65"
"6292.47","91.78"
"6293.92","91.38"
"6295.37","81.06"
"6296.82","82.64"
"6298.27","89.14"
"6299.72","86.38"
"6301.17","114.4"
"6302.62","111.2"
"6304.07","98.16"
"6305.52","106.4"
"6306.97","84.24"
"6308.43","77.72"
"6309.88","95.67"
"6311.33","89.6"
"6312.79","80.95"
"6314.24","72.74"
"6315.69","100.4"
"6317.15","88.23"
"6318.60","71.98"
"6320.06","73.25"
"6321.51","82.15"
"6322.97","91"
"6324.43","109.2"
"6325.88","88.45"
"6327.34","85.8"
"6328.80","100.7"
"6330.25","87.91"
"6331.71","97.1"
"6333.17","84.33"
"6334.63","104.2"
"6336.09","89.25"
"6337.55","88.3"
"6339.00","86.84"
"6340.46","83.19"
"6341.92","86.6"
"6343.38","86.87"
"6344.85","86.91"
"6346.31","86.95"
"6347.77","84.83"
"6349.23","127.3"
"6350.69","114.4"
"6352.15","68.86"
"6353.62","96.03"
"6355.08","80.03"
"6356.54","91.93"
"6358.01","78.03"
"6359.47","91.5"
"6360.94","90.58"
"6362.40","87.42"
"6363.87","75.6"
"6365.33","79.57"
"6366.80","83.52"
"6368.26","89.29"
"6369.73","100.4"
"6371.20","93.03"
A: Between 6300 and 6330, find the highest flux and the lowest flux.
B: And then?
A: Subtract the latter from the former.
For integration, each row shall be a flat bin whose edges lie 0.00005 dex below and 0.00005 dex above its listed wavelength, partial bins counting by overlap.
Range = 42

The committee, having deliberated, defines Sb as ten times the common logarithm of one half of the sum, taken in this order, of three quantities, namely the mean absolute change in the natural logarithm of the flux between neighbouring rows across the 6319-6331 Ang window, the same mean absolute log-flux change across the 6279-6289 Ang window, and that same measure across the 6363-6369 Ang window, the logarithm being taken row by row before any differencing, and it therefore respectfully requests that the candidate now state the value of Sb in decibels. -8.2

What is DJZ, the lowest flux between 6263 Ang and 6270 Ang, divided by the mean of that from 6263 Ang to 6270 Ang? 0.951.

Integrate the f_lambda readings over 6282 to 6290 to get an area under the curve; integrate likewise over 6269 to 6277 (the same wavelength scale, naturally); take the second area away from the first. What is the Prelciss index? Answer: -11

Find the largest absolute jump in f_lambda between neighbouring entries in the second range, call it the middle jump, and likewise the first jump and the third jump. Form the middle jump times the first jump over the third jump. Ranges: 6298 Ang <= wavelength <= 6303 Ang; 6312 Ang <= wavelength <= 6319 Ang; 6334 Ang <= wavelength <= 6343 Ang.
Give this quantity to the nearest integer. 52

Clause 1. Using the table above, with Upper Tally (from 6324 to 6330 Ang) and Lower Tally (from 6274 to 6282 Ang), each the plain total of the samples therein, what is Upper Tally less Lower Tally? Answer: -70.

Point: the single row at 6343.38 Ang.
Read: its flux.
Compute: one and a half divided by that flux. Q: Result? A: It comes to 0.017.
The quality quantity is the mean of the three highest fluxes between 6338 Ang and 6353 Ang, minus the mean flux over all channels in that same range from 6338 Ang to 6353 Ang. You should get 18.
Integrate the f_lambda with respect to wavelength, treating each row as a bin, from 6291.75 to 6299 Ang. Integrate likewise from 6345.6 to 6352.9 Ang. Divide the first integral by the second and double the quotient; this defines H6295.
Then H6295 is 1.79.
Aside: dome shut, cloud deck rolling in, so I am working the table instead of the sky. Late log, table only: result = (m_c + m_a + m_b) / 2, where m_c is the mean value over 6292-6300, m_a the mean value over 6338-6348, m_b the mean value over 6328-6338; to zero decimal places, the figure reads 133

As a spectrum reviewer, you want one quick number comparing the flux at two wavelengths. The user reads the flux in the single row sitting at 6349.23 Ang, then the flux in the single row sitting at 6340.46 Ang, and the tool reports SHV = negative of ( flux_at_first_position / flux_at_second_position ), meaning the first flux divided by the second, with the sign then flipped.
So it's -1.53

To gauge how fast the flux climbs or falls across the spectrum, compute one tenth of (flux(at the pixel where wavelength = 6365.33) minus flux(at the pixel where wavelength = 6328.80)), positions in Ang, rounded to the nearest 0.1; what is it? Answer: -2.1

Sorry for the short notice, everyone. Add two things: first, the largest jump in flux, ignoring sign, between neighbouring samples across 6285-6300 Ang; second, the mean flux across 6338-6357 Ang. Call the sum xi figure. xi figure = 109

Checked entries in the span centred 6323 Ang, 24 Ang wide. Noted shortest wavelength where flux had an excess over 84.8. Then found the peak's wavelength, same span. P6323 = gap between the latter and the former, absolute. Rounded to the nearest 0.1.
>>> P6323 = 13.1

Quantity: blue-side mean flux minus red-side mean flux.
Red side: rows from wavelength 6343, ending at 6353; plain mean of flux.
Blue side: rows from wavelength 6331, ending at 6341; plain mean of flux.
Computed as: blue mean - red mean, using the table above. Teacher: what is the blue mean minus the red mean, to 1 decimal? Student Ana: -3.3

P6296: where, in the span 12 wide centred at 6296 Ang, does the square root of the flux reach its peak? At 6301.17 Ang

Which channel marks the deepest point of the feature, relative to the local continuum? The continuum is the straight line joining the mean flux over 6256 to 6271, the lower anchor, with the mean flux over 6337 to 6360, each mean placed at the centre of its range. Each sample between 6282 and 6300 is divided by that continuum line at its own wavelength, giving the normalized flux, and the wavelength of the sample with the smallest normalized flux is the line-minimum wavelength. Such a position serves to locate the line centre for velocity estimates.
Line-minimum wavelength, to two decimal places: 6291.02 Ang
